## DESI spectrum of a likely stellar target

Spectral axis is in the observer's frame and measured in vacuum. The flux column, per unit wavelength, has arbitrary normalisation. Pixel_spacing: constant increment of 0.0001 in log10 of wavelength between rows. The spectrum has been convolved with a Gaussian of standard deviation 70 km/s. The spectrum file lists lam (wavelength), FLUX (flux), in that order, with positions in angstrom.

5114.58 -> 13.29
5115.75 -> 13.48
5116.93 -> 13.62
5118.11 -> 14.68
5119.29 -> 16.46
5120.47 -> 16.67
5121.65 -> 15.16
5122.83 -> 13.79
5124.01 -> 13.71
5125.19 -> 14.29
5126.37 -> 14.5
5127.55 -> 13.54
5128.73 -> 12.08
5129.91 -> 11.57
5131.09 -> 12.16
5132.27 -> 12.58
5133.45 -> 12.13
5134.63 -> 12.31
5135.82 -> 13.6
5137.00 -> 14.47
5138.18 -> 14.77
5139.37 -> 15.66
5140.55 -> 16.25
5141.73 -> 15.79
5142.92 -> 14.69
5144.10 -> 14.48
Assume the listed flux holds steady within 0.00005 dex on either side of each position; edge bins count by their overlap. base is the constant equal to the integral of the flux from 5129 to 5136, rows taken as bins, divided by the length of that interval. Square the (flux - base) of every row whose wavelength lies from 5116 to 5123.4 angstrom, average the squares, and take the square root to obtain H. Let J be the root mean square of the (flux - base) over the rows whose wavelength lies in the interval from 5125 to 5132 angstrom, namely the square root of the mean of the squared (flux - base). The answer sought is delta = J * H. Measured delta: 4.0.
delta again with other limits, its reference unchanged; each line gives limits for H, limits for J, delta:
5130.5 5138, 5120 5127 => 2.7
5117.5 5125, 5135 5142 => 8.8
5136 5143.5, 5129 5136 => 1.9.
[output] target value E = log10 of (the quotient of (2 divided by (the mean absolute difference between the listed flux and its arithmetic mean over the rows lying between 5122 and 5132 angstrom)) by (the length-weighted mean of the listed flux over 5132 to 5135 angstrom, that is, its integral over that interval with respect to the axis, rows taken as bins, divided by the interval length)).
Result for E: -0.77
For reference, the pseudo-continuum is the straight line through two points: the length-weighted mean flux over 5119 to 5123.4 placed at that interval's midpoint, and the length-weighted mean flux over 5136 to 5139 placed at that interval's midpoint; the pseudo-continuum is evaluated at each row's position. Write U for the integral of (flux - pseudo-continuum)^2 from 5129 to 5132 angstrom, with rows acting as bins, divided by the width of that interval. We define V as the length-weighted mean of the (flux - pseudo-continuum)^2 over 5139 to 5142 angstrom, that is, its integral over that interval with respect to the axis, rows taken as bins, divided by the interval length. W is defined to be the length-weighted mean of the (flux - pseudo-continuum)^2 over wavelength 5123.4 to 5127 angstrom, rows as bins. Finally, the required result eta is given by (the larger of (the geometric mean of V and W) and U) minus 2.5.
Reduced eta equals 6.5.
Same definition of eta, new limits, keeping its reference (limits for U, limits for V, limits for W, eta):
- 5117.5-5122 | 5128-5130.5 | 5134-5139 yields 1.6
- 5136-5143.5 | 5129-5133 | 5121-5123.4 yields 0.7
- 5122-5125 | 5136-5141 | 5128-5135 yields 0.5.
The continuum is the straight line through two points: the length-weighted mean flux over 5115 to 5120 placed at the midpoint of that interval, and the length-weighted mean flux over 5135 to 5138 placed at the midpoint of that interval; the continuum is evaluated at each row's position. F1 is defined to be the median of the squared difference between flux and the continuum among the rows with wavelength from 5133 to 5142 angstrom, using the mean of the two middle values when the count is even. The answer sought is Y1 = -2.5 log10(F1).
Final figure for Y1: -1.2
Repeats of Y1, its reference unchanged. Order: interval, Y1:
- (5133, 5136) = -1.2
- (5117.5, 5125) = 0.8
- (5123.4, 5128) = 1.5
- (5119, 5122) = -1.4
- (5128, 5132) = -1.7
